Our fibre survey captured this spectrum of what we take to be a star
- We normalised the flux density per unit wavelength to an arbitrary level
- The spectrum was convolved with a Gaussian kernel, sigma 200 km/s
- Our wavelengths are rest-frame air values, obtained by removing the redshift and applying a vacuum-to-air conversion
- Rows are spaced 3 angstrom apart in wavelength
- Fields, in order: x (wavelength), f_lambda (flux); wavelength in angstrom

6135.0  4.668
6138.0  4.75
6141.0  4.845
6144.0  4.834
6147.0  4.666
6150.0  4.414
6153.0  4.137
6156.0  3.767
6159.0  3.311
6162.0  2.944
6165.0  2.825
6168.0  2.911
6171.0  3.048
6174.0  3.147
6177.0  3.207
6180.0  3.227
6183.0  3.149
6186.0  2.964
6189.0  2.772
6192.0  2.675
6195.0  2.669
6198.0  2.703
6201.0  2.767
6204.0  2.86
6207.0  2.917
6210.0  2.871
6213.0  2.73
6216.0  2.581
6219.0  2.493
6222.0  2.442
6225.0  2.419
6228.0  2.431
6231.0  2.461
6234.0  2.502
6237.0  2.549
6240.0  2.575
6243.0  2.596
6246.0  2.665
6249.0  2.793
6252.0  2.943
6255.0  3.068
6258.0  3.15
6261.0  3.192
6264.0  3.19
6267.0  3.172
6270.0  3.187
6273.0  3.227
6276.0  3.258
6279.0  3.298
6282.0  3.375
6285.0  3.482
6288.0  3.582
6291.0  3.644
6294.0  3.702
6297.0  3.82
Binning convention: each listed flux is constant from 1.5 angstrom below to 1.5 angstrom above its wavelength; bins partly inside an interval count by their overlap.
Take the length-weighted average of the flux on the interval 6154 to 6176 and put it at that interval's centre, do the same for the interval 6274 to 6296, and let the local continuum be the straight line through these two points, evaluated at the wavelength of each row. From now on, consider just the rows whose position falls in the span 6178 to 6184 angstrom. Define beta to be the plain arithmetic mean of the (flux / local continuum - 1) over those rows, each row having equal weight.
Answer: -0.01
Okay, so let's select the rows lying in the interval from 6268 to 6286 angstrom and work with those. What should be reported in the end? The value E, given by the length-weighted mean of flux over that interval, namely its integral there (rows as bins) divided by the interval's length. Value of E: 3.3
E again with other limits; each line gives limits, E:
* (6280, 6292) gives 3.5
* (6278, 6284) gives 3.4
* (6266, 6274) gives 3.2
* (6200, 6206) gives 2.8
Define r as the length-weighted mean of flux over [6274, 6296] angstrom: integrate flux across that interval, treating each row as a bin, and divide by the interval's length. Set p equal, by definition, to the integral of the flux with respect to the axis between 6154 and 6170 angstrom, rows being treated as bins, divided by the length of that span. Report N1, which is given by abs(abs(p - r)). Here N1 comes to 0.3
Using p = 3.18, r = 3.48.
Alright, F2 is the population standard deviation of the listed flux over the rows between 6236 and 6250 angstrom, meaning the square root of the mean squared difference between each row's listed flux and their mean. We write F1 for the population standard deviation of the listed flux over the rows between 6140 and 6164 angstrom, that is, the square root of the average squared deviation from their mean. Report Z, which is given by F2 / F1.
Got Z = 0.1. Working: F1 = 0.669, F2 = 0.09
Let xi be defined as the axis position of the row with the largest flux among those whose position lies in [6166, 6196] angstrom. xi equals 6180.0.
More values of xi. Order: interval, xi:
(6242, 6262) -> 6261.0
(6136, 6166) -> 6141.0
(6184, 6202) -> 6186.0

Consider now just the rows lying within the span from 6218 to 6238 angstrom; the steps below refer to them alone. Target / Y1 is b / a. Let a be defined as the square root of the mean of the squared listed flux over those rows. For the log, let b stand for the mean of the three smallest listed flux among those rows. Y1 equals 0.98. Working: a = 2.5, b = 2.43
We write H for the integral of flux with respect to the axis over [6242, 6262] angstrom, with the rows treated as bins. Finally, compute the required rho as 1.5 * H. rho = 87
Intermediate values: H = 58.3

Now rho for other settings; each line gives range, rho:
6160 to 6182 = 101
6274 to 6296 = 115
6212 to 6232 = 75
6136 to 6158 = 147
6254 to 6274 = 95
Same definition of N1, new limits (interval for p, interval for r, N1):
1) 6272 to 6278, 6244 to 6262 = 0.3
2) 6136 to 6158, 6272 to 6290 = 1.1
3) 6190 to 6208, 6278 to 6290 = 0.7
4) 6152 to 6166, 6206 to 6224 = 0.7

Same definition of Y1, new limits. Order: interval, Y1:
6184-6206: 0.97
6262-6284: 0.98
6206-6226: 0.93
